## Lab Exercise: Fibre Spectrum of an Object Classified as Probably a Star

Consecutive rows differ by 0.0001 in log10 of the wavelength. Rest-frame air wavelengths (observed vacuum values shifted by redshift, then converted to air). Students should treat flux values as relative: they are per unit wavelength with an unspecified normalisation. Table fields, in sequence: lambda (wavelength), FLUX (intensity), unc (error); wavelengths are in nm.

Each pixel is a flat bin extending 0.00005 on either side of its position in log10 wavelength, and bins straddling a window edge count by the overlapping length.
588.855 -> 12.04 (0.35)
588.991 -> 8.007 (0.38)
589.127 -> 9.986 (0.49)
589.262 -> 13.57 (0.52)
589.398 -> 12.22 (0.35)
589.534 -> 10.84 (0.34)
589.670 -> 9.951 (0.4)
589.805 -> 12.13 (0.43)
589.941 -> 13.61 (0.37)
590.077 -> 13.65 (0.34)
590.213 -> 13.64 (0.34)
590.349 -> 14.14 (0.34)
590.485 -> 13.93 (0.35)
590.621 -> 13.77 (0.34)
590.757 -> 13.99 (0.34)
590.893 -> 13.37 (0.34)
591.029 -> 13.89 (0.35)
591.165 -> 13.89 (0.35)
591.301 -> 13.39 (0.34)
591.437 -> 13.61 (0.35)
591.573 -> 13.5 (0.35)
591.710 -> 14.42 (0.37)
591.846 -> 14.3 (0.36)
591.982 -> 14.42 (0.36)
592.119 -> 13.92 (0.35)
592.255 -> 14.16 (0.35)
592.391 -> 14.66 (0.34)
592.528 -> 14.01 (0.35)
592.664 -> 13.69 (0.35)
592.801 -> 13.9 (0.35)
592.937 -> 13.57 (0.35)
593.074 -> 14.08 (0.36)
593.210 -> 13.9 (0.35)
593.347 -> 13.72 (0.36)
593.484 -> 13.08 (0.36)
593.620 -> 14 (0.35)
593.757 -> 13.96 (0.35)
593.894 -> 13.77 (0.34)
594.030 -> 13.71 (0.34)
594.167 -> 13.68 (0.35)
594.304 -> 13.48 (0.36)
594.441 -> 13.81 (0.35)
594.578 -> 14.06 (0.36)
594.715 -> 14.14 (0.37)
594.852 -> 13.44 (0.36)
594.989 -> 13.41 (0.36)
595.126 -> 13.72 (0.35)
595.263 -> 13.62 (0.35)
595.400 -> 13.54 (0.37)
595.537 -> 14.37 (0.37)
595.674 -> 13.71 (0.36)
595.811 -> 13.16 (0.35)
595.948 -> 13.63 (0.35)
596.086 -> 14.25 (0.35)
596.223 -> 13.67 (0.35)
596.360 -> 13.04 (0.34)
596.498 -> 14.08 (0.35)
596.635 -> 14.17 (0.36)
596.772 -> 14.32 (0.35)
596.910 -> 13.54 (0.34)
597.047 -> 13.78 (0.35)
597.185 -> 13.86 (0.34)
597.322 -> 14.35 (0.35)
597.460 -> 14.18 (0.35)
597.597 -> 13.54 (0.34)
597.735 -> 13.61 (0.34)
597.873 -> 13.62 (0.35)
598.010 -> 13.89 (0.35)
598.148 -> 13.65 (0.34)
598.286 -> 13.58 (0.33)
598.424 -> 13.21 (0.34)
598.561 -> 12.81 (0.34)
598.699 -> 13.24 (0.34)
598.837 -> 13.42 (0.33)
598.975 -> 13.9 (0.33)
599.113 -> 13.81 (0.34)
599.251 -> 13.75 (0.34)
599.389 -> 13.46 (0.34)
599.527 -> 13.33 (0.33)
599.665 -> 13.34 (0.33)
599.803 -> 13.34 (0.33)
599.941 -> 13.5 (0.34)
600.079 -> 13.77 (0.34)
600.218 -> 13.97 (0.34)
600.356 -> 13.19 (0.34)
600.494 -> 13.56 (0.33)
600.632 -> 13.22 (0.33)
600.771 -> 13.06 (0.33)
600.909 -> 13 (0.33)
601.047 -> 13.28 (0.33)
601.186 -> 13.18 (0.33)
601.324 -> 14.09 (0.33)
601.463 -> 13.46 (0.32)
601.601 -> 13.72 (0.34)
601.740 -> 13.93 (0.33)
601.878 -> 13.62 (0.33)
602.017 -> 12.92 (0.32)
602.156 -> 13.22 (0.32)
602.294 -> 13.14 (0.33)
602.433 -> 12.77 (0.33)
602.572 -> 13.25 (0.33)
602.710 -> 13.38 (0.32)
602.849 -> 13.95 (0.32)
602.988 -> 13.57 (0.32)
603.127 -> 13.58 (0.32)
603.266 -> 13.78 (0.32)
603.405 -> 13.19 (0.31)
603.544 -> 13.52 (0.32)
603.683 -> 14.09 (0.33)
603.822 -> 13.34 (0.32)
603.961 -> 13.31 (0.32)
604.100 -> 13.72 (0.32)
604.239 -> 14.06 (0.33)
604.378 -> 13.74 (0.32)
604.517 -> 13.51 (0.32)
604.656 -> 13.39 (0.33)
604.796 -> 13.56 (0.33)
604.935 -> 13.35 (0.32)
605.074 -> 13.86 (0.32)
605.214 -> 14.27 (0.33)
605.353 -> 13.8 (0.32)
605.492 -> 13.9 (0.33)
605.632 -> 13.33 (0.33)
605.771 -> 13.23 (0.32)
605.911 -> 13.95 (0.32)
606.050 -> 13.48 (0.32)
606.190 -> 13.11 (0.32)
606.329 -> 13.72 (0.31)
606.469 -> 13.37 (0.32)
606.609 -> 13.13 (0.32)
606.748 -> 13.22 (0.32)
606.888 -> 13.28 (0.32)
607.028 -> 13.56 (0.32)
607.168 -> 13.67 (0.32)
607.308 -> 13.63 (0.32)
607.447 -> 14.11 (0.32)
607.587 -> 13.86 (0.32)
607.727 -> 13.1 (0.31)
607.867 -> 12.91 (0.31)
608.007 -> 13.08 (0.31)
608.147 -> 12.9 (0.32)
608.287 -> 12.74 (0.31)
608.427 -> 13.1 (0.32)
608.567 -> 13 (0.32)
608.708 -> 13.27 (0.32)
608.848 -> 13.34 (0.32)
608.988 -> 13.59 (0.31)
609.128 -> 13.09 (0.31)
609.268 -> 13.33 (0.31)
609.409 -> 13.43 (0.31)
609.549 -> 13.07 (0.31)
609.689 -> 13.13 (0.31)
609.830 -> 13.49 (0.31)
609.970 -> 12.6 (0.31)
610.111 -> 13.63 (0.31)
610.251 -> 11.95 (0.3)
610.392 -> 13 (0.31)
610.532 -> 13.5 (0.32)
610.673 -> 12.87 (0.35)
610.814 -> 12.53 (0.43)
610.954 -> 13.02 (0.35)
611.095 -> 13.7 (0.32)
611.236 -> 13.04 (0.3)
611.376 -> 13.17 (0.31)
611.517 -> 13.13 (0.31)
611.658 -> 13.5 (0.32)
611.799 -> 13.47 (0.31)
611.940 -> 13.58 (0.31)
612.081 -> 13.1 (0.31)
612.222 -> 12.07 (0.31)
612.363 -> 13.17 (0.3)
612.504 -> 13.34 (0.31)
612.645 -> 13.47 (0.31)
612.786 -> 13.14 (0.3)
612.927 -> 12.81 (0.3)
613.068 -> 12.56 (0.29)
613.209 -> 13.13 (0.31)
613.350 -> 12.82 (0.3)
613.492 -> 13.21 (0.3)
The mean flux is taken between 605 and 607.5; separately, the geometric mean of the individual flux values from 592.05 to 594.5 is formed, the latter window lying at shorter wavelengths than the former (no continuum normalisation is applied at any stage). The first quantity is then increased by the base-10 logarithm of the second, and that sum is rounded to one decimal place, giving 14.7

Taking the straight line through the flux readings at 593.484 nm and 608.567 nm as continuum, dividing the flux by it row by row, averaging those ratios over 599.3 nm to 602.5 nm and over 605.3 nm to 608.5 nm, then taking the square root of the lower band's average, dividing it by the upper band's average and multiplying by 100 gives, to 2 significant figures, 98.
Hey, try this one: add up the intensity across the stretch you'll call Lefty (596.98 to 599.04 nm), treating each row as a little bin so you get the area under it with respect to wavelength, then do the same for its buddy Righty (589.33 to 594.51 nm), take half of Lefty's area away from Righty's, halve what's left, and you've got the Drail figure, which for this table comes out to 28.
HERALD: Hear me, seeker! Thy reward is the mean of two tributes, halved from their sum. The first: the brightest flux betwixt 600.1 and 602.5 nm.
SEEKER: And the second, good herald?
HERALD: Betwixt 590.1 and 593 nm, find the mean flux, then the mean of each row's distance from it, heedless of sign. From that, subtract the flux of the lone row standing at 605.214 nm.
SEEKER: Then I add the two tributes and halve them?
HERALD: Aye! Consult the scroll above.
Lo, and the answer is 0.0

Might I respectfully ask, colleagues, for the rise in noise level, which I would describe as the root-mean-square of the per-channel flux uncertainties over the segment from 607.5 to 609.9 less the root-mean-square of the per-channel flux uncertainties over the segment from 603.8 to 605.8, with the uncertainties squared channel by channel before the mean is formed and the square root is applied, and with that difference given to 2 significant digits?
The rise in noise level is -0.010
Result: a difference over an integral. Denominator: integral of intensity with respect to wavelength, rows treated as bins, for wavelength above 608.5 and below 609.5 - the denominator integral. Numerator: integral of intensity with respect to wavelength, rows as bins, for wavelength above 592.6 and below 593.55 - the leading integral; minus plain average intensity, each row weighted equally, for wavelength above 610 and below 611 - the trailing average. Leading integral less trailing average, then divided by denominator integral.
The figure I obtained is 0.01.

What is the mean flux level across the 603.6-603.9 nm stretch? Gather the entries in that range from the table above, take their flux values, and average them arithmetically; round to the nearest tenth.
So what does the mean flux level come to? 13.7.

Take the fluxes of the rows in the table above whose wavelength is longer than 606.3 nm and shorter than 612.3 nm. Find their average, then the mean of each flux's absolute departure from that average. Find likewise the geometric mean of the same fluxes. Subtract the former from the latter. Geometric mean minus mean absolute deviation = 12.88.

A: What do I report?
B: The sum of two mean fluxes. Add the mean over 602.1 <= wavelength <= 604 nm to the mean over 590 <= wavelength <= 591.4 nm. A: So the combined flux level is 27.2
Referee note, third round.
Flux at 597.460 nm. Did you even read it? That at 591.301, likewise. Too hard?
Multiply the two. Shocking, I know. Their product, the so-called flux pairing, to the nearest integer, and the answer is 190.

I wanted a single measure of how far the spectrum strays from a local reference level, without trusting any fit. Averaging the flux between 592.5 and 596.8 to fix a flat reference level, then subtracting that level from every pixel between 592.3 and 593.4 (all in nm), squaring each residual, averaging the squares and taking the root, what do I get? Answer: 0.36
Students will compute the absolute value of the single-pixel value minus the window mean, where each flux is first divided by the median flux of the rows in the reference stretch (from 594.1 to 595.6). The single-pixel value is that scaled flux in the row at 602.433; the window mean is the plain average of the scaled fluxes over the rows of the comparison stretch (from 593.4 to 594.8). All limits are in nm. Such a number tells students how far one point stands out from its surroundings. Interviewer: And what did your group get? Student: 0.073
